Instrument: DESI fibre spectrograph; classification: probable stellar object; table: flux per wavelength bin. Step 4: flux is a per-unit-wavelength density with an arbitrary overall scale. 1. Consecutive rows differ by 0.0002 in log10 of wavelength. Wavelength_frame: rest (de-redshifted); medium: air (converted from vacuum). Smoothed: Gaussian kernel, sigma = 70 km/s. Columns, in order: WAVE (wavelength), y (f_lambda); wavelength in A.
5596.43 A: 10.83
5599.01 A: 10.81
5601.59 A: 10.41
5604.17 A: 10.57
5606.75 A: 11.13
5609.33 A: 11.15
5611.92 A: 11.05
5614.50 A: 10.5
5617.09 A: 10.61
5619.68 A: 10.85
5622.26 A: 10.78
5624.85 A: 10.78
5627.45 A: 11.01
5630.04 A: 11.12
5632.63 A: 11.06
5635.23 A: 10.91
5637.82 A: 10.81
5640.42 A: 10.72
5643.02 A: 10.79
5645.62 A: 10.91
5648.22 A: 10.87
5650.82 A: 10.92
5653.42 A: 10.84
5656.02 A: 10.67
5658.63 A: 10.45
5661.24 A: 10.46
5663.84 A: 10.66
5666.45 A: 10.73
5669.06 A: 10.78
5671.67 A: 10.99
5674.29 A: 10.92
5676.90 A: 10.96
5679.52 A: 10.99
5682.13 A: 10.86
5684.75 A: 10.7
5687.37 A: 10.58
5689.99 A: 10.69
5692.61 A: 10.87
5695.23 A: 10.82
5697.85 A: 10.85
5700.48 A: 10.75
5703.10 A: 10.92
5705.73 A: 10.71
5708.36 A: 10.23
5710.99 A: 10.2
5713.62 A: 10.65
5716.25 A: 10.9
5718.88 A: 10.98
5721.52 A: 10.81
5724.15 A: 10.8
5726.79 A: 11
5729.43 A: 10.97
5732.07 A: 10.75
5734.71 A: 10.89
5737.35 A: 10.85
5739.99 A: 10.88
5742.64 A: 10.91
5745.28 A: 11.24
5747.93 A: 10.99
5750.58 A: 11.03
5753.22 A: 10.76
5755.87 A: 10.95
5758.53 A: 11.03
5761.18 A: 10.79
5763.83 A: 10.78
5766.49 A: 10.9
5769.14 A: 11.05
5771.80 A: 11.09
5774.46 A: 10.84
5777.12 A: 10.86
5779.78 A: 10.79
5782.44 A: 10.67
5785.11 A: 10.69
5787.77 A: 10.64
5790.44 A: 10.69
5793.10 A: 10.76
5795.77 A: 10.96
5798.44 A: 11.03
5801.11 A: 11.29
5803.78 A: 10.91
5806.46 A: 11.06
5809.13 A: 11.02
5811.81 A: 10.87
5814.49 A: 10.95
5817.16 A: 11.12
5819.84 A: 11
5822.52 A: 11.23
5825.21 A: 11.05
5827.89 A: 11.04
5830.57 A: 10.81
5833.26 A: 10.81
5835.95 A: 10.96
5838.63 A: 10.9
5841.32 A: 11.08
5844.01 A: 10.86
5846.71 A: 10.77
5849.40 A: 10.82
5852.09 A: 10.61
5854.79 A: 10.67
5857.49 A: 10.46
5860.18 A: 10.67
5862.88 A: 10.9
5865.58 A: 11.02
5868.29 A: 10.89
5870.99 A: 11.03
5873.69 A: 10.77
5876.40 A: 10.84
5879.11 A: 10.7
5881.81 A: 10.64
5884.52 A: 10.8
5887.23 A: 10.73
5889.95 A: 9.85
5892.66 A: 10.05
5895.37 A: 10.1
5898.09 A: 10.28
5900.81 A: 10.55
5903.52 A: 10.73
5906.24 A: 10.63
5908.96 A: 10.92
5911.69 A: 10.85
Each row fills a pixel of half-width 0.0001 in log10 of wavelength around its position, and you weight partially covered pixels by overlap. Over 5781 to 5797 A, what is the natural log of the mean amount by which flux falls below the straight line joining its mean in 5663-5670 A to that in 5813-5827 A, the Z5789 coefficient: -1.3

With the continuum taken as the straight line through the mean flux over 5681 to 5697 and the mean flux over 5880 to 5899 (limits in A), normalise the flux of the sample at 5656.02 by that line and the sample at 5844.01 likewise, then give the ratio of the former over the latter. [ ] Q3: 0.95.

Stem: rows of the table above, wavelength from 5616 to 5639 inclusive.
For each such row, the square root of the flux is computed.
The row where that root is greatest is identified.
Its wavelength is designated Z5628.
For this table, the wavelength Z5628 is 5630.04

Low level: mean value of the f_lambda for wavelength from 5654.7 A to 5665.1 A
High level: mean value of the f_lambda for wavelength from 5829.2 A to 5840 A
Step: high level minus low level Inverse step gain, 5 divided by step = 16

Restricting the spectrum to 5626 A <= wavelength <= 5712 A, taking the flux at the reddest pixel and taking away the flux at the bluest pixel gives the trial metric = -0.8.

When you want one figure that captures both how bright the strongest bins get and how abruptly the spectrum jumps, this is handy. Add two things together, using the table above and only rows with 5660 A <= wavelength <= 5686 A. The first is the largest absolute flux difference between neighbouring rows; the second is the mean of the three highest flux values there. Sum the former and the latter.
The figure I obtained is 11.2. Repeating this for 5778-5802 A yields 11.4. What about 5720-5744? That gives 11.2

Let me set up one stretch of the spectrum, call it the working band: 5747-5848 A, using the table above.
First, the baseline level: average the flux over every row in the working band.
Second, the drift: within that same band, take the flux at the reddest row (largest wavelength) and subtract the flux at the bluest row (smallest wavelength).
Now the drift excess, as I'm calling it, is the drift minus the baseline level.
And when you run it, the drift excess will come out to -11.14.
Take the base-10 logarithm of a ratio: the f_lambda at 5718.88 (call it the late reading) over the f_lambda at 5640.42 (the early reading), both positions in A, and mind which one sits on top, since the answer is 0.010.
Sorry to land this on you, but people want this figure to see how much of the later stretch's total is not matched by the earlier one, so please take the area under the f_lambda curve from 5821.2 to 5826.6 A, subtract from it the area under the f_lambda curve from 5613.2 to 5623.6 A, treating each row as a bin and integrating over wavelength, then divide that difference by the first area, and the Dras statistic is -0.9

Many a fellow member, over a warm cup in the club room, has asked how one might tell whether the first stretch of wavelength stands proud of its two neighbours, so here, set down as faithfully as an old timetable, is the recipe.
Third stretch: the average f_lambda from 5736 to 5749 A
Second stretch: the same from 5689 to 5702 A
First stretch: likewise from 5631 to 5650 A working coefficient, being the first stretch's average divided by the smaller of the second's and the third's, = 1.01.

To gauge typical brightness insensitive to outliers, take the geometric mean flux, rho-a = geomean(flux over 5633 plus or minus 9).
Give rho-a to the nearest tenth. 10.9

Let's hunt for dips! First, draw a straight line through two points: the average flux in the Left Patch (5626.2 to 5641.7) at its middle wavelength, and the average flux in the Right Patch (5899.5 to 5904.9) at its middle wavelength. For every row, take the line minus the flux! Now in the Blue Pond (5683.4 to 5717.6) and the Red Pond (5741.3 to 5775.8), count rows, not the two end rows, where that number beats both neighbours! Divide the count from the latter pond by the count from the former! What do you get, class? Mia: 0.75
